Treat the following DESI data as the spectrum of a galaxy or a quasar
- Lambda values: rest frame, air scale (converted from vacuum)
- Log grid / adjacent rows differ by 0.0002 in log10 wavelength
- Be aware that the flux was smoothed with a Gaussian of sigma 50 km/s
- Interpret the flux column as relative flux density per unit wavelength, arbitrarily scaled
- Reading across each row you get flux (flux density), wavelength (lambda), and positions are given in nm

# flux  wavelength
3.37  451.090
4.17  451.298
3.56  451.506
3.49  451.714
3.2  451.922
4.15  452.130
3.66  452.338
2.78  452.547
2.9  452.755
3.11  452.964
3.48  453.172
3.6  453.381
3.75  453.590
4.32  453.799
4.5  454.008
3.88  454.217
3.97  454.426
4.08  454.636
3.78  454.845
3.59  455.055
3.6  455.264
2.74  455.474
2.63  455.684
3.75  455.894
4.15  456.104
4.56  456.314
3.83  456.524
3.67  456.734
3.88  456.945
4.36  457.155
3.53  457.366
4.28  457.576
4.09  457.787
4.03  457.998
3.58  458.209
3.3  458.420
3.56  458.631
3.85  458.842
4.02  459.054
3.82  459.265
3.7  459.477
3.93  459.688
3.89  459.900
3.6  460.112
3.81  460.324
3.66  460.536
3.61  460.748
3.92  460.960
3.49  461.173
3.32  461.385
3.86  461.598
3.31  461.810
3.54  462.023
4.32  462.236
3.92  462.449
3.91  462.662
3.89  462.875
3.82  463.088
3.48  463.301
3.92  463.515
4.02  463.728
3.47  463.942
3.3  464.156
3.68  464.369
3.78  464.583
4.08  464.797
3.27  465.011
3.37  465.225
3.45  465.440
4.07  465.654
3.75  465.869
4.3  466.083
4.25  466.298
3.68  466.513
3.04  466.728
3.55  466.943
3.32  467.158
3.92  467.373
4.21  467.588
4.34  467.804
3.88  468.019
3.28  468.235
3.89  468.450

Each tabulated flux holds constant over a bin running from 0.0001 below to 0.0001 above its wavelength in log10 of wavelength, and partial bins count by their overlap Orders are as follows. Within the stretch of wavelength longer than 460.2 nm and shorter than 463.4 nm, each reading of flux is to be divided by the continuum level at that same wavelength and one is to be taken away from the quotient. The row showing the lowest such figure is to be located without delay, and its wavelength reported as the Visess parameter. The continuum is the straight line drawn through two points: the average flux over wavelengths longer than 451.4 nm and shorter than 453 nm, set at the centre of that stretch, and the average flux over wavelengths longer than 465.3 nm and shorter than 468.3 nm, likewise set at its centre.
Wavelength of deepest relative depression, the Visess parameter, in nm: 461.810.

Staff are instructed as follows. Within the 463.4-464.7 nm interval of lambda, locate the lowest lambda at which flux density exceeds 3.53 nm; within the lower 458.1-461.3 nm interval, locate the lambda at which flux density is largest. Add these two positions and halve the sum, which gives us 461.28 nm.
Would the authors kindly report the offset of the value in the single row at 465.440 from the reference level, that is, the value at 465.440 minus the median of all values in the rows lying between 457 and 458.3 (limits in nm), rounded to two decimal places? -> -0.61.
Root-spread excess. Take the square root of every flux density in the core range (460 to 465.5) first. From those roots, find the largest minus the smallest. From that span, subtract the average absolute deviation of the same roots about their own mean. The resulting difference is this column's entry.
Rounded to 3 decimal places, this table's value 0.209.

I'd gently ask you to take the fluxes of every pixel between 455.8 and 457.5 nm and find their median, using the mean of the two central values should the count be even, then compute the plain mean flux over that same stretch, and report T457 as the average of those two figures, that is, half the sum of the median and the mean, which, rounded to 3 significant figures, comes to 3.91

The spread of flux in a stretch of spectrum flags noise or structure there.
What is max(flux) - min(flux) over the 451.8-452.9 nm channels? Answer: 1.4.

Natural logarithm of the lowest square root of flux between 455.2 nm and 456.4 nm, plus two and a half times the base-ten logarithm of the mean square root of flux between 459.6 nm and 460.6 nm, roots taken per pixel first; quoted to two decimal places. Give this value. 1.20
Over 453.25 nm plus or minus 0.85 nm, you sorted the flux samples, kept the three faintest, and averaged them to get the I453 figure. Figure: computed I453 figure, 2.93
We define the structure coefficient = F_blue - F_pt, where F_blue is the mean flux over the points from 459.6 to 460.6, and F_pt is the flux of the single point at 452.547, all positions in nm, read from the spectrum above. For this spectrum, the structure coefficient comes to 1.0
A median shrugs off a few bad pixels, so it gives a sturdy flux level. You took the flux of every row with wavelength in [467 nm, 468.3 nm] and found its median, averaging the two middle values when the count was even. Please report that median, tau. 3.90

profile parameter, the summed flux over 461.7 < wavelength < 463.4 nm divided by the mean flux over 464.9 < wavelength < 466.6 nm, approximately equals 8.0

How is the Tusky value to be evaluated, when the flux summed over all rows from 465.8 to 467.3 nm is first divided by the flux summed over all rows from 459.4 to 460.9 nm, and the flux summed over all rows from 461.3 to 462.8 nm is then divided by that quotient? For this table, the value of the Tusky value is 26.5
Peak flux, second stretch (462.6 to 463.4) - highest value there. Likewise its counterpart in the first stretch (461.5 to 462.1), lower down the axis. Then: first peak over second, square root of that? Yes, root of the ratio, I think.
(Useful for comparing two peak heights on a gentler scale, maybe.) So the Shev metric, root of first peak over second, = 0.99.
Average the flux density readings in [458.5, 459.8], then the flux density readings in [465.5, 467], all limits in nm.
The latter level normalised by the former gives 1.00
